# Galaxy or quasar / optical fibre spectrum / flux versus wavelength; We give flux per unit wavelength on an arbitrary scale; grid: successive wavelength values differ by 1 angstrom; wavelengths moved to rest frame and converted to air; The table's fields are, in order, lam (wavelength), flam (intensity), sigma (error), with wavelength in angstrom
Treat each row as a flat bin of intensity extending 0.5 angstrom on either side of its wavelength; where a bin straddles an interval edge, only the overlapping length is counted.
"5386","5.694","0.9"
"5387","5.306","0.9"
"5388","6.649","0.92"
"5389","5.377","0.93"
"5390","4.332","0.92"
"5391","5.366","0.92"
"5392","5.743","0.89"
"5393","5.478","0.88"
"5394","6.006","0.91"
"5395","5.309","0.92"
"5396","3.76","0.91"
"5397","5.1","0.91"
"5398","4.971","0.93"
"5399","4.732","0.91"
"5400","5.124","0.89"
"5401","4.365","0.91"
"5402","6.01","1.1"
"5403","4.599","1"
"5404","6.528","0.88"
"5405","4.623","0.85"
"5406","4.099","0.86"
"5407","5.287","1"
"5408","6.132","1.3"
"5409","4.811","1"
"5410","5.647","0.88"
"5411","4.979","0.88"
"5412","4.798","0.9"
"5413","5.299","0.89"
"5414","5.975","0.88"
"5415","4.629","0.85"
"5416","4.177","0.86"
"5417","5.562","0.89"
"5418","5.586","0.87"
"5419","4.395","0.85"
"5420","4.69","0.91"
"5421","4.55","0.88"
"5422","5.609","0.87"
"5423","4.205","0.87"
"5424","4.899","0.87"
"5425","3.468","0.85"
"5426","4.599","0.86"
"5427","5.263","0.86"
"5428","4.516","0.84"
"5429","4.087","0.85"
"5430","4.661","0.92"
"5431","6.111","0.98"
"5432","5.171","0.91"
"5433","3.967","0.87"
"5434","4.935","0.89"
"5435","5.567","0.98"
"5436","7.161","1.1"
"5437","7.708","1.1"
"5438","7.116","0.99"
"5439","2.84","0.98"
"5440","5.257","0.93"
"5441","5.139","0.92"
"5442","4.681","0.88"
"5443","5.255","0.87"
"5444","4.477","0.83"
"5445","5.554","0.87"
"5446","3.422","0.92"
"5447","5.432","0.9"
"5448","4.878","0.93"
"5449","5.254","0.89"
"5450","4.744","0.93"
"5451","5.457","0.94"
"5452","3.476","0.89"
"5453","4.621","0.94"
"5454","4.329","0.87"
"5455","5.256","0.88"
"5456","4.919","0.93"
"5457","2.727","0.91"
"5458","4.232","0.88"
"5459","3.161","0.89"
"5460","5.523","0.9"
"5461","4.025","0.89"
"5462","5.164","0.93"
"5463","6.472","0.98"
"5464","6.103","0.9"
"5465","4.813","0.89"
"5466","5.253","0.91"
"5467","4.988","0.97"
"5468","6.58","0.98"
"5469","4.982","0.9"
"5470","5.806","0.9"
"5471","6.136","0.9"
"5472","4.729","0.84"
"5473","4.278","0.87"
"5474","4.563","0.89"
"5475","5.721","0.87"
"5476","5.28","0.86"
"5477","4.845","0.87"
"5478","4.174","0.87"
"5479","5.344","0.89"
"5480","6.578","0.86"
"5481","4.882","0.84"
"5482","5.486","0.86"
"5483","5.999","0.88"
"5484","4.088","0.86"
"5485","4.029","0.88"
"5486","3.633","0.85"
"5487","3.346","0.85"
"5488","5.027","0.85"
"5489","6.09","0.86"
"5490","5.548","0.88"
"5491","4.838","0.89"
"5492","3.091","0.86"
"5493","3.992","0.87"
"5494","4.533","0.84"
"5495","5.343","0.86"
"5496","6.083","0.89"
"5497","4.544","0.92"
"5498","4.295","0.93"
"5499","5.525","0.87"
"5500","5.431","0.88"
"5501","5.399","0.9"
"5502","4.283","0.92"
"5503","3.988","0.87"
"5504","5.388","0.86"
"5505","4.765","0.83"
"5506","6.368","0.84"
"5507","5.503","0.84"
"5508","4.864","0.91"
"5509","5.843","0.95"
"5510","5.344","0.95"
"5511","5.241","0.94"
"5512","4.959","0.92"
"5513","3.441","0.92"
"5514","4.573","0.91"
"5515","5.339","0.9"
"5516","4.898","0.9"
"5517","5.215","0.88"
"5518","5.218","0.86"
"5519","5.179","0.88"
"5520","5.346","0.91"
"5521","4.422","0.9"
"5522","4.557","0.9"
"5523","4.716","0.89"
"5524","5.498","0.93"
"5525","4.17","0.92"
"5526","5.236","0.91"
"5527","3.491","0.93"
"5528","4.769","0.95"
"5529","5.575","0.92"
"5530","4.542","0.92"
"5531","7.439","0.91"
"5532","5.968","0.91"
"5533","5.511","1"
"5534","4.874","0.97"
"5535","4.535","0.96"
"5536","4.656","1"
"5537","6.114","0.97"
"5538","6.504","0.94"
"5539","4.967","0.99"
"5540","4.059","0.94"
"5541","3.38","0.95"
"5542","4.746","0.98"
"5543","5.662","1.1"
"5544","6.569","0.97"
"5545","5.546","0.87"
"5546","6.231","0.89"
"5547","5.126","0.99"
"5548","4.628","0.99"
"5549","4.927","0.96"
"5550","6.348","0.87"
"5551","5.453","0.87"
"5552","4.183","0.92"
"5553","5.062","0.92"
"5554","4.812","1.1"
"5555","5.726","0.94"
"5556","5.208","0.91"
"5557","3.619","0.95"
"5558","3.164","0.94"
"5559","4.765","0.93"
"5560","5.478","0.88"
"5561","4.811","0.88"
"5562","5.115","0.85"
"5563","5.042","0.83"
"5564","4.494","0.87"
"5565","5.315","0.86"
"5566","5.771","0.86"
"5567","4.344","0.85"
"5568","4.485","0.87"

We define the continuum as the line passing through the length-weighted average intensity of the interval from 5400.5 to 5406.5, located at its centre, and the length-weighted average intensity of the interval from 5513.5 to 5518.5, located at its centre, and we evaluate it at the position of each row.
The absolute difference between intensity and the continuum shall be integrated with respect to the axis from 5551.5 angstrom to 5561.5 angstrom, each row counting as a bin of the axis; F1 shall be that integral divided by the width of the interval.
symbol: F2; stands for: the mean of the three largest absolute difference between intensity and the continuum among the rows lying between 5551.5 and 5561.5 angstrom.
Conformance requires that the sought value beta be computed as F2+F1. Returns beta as 2.02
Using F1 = 0.62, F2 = 1.4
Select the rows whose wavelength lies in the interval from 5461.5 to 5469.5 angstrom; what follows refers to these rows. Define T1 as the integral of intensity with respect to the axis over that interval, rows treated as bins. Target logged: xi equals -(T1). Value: -44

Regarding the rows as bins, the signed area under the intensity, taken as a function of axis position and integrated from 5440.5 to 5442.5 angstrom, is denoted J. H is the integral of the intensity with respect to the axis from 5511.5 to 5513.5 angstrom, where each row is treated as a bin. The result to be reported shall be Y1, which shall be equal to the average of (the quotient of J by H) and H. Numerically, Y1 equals 4.78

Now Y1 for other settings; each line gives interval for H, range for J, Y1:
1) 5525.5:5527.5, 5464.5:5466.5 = 4.94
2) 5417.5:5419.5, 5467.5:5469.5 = 5.57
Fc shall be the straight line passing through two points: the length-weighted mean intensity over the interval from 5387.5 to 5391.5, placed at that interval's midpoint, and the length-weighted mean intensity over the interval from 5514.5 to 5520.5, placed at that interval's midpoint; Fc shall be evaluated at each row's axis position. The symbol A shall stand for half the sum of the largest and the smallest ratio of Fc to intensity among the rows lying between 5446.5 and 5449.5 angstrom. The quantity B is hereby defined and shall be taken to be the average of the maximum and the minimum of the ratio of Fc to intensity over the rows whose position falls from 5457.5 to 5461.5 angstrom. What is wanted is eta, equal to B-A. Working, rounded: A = 1.04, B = 1.32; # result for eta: 0.28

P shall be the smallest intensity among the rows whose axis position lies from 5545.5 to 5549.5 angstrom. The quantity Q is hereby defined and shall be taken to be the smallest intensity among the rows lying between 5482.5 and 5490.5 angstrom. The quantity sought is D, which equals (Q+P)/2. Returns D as 4.0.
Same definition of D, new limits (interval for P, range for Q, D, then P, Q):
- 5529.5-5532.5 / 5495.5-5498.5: 4.4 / 4.542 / 4.295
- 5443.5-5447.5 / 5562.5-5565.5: 4.0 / 3.422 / 4.494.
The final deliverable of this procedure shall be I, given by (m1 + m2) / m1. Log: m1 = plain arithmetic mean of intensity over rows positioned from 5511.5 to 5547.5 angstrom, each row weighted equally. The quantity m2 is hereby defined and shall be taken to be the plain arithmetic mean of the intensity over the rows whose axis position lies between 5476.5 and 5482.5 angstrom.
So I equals 2.03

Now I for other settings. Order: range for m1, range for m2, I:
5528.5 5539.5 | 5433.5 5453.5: 1.93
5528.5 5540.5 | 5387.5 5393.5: 2.02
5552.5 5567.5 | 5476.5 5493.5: 1.98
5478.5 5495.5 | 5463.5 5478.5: 2.08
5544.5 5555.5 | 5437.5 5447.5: 1.93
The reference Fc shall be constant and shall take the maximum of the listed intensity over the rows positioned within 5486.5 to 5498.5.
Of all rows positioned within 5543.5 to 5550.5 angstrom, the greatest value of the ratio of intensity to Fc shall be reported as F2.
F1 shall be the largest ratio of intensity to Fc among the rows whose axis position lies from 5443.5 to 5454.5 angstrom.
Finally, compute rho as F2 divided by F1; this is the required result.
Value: 1.18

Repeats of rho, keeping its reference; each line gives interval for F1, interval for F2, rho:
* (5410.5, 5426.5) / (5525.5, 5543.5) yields 1.25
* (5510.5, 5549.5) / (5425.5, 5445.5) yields 1.04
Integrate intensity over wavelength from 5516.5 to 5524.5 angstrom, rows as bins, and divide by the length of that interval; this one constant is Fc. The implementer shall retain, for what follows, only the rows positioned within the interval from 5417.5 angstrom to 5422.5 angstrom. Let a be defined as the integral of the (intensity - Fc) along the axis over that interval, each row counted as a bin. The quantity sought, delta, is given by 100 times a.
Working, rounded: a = -0.3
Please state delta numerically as -26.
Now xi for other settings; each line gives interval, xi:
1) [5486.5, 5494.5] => -36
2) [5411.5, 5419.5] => -40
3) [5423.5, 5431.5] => -38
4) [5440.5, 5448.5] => -39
